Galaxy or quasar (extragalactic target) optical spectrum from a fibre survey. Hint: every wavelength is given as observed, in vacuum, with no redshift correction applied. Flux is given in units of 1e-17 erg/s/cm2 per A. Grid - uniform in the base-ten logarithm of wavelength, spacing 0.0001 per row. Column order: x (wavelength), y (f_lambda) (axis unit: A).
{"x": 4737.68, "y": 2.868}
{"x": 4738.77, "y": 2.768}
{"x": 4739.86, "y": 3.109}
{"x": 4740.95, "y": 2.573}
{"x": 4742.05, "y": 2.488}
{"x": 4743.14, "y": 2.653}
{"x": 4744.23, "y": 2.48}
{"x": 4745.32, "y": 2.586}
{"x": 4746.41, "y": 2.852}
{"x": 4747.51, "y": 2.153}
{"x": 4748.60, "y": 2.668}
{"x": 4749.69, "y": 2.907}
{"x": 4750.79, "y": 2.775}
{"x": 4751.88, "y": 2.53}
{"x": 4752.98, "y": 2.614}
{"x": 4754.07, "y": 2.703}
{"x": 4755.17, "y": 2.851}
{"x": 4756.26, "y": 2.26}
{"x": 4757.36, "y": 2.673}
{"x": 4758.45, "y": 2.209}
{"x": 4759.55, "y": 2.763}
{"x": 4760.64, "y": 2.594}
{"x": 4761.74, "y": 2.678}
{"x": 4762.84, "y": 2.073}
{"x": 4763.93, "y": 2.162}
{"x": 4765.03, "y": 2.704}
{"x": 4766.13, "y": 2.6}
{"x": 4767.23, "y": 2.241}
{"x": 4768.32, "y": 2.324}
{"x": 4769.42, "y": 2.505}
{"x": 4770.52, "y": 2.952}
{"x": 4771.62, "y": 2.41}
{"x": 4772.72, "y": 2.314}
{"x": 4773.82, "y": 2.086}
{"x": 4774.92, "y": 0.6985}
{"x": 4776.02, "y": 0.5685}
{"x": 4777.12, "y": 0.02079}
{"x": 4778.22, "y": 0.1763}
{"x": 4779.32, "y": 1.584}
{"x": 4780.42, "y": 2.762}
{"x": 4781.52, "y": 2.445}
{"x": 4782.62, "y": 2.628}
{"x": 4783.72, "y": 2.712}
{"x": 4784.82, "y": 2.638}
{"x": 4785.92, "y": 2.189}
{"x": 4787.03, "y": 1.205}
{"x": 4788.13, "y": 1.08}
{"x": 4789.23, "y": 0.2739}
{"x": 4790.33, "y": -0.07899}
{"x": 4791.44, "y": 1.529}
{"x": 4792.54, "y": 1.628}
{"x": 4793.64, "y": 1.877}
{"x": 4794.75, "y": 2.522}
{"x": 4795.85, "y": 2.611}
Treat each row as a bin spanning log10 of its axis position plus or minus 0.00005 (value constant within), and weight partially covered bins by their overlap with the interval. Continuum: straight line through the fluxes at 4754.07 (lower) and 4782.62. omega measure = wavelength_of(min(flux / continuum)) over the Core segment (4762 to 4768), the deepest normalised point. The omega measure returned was 4762.84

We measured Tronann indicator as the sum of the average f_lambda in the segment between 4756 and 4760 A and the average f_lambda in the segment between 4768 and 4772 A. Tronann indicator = 5.0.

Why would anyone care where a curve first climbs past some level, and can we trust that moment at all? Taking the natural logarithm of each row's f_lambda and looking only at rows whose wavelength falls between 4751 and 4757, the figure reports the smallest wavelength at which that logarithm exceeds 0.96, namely 4752.98 A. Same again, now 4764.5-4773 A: 4765.03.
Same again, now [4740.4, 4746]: 4743.14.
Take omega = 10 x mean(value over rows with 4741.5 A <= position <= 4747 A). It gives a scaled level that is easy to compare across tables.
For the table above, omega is 26.1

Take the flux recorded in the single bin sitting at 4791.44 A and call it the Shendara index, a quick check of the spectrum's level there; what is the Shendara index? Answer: 1.529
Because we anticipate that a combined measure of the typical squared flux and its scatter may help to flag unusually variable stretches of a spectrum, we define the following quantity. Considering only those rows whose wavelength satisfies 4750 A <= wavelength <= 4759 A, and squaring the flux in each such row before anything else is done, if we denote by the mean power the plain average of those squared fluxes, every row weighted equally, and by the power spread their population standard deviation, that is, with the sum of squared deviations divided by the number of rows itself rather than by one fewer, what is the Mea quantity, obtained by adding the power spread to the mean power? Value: 7.8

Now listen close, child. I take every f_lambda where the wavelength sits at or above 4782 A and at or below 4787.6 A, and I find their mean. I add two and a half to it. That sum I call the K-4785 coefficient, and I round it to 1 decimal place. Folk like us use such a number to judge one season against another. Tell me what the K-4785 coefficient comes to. 4.8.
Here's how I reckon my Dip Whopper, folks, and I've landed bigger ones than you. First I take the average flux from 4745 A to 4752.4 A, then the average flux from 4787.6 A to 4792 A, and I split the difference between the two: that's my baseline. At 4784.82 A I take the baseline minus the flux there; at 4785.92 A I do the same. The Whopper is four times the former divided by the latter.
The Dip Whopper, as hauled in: 7.5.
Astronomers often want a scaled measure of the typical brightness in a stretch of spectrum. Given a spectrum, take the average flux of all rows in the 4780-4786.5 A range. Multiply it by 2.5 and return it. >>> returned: 6.4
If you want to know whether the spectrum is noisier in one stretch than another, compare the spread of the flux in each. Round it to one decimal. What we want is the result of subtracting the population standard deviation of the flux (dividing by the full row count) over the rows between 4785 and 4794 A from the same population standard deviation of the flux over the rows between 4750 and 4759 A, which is -0.5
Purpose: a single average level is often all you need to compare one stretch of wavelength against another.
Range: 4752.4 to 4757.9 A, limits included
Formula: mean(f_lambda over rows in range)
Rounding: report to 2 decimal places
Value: 2.62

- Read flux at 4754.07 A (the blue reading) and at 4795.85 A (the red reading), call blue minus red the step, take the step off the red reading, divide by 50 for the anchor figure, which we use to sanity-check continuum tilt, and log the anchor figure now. 0.050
